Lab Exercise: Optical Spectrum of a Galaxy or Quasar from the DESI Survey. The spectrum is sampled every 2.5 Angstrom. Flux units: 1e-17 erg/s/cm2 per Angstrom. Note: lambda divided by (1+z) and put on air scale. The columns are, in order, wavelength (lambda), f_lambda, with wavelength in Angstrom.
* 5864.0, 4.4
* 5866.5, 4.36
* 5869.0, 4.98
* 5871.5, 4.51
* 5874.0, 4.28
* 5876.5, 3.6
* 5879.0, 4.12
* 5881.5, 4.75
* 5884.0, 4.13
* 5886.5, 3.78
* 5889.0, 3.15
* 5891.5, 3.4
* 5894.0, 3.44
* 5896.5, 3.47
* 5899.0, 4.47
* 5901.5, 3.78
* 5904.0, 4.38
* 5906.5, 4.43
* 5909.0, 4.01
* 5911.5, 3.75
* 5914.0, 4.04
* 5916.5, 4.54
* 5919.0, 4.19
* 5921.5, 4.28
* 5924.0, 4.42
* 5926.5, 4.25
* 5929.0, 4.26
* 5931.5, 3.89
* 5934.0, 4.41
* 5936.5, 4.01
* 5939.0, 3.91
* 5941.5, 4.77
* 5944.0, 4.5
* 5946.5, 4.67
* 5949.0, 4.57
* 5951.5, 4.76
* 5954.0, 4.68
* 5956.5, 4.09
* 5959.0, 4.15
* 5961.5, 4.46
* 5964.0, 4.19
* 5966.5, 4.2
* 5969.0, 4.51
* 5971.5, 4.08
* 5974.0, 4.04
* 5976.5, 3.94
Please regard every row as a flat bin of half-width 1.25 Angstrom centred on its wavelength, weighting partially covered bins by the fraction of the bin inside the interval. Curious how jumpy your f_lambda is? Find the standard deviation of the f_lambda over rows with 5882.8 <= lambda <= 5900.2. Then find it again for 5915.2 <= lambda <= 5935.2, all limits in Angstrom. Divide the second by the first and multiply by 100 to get 42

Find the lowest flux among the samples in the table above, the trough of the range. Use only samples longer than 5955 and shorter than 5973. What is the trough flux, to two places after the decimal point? 4.08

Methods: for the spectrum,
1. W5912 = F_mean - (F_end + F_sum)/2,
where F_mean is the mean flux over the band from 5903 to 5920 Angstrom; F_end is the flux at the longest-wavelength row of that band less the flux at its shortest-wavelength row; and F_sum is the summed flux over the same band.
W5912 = -10.4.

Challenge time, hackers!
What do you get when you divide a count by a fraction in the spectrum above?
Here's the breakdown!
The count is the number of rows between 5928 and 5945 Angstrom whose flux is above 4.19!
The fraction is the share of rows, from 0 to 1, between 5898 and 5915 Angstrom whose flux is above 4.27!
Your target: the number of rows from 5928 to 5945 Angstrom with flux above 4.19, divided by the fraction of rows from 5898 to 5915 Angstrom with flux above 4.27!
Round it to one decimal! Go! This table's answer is 9.3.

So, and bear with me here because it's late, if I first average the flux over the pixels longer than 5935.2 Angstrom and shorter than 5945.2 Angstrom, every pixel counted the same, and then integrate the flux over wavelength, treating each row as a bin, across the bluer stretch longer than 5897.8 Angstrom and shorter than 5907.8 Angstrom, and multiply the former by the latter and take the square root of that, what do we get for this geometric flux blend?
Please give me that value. 13.5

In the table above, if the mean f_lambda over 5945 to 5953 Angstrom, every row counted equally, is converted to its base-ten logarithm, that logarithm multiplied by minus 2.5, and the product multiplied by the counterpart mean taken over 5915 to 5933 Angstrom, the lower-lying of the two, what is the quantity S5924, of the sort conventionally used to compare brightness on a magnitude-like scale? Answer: -7.1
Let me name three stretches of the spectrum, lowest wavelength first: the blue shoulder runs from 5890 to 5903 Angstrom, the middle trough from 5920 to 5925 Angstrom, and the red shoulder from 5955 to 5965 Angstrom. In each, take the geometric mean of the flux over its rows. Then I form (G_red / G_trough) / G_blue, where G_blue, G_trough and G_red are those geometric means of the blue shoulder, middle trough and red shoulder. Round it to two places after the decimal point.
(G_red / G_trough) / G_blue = 0.26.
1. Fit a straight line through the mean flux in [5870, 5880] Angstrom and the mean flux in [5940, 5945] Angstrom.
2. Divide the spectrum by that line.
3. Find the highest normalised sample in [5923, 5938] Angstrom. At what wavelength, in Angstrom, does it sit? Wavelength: 5924.0 Angstrom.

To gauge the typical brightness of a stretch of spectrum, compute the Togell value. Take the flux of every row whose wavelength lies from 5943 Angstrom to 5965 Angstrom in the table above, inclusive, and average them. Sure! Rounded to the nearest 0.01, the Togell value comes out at 4.45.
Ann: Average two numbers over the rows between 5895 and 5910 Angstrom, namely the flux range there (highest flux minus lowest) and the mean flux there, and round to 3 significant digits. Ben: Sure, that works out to 2.54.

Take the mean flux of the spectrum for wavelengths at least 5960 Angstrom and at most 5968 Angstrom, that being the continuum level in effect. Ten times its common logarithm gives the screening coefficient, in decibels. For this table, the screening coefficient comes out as 6.32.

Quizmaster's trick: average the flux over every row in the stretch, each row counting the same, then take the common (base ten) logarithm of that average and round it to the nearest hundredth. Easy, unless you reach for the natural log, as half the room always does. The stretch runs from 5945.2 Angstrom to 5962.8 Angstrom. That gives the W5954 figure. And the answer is 0.65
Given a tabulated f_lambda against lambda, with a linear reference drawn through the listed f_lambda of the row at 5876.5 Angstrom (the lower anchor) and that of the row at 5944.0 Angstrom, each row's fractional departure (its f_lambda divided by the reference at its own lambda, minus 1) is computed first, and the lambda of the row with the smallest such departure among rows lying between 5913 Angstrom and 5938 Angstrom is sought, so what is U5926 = 5931.5 Angstrom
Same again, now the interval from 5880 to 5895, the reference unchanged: 5889.0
